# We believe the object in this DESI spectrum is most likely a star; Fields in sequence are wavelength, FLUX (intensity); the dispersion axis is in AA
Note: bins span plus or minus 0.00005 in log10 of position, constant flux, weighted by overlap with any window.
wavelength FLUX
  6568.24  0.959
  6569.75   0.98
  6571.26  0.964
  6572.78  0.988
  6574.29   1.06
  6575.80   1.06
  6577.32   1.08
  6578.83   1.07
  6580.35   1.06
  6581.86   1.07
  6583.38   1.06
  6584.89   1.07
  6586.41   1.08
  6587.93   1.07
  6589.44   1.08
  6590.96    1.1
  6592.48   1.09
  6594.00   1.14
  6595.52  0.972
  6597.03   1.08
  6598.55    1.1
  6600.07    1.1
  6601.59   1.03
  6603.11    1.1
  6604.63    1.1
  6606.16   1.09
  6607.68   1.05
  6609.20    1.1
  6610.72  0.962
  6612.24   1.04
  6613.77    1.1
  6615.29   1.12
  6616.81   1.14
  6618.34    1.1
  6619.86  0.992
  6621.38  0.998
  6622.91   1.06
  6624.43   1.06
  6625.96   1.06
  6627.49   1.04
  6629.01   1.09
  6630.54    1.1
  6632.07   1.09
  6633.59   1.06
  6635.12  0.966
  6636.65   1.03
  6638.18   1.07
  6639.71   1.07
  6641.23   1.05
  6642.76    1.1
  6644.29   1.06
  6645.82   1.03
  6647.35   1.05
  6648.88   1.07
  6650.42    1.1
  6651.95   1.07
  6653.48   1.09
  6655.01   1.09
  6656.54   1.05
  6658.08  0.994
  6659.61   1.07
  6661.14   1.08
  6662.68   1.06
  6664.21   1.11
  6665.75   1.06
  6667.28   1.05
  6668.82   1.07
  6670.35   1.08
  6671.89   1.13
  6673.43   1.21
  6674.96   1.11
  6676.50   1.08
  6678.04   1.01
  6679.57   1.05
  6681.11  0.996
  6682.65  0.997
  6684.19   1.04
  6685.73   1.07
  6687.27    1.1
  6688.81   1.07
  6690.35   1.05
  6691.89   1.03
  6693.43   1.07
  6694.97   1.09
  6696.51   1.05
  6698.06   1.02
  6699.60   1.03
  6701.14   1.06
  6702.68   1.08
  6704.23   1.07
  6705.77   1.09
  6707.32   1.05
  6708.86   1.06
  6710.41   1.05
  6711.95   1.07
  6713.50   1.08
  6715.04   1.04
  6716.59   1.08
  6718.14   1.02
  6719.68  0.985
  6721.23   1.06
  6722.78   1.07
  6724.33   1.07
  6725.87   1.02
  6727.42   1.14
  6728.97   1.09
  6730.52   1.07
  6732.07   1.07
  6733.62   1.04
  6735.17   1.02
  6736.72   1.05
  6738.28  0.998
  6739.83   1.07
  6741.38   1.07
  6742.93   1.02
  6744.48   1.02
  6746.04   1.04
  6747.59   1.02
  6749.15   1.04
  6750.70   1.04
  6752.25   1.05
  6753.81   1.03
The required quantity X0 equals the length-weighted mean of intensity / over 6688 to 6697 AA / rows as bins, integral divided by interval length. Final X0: 1.06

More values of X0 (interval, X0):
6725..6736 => 1.07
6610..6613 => 1.00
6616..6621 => 1.07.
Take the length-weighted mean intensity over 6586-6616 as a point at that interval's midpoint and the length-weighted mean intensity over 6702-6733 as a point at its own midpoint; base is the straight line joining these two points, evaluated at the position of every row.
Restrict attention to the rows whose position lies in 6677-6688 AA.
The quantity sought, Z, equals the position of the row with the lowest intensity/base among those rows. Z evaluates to 6681.11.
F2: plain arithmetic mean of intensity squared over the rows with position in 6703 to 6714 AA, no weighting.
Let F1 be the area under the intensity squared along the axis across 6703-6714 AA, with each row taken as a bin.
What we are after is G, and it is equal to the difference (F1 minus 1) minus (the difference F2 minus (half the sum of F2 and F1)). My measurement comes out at 17.2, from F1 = 12.5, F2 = 1.14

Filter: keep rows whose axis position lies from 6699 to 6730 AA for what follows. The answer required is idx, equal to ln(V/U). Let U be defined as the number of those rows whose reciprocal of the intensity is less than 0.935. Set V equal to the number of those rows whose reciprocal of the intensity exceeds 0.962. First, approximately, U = 10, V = 4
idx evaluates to -0.9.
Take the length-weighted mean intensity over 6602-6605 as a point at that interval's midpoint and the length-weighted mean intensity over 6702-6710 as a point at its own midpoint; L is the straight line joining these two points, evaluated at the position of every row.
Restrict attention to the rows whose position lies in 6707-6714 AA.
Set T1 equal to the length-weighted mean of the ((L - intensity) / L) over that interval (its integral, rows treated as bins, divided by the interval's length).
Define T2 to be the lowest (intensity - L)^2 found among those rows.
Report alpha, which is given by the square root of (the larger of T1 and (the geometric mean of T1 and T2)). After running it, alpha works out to 0.07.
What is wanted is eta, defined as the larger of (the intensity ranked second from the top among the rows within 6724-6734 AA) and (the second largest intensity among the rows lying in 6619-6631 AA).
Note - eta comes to 1.09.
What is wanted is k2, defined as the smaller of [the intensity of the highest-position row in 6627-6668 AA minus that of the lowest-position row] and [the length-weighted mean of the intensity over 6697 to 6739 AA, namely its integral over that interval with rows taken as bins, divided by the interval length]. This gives 0.01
